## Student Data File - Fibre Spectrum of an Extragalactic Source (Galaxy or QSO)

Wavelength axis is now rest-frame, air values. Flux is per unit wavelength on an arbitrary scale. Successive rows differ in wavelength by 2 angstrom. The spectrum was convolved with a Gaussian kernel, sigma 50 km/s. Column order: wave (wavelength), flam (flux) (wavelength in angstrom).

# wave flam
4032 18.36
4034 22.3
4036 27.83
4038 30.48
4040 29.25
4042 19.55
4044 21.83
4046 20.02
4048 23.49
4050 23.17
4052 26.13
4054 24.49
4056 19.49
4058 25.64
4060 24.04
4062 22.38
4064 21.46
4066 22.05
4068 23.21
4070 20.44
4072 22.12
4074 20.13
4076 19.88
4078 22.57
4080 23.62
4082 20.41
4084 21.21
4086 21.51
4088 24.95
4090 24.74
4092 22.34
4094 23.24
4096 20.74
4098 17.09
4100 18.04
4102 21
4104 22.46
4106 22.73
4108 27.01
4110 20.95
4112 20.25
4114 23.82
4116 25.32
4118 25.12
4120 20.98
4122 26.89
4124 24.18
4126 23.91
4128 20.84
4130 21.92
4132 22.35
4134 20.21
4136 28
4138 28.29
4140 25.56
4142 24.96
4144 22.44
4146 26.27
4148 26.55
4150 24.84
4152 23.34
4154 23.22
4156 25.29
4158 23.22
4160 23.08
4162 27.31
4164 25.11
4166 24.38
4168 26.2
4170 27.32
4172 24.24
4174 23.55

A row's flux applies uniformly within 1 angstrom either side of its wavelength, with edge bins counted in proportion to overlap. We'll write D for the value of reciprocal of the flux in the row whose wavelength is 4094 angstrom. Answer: 0.0430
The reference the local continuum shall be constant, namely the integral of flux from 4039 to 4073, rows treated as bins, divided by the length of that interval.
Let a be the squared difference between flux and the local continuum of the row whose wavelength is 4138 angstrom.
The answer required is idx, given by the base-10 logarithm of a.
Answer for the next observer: 1.5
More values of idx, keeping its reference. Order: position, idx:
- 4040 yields 1.6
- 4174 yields -0.3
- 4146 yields 1.1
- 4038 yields 1.8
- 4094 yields -0.9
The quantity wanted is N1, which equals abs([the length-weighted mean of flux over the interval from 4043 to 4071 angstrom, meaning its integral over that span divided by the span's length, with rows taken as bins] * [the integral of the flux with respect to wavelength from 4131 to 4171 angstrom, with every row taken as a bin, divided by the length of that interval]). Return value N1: 565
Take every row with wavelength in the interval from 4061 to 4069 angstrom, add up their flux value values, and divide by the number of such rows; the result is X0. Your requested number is 22.3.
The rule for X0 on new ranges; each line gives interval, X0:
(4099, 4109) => 22.2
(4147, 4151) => 25.7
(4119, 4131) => 23.1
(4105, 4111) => 23.6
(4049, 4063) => 23.6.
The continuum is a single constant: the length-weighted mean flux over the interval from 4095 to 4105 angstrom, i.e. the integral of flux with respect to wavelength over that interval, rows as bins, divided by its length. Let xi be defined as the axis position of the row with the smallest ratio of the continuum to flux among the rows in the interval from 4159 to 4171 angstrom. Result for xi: 4170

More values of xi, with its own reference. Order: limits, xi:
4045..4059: 4052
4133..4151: 4138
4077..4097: 4088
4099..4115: 4108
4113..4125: 4122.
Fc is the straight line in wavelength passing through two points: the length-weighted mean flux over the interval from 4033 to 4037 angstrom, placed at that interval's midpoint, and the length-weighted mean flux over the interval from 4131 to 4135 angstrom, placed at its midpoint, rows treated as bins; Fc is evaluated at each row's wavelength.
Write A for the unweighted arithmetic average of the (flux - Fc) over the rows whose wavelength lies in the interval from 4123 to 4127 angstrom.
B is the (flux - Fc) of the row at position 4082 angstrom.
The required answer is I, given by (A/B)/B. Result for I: 0.30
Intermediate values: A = 2.5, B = -3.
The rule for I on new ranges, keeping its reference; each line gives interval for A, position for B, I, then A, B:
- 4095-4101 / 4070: -0.37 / -4.0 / -3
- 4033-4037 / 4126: 0.00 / 0.0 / 2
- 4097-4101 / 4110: -3.39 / -5.0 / -1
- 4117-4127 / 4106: 15.15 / 2.5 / 0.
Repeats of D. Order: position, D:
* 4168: 0.0382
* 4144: 0.0446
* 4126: 0.0418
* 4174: 0.0425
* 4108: 0.0370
